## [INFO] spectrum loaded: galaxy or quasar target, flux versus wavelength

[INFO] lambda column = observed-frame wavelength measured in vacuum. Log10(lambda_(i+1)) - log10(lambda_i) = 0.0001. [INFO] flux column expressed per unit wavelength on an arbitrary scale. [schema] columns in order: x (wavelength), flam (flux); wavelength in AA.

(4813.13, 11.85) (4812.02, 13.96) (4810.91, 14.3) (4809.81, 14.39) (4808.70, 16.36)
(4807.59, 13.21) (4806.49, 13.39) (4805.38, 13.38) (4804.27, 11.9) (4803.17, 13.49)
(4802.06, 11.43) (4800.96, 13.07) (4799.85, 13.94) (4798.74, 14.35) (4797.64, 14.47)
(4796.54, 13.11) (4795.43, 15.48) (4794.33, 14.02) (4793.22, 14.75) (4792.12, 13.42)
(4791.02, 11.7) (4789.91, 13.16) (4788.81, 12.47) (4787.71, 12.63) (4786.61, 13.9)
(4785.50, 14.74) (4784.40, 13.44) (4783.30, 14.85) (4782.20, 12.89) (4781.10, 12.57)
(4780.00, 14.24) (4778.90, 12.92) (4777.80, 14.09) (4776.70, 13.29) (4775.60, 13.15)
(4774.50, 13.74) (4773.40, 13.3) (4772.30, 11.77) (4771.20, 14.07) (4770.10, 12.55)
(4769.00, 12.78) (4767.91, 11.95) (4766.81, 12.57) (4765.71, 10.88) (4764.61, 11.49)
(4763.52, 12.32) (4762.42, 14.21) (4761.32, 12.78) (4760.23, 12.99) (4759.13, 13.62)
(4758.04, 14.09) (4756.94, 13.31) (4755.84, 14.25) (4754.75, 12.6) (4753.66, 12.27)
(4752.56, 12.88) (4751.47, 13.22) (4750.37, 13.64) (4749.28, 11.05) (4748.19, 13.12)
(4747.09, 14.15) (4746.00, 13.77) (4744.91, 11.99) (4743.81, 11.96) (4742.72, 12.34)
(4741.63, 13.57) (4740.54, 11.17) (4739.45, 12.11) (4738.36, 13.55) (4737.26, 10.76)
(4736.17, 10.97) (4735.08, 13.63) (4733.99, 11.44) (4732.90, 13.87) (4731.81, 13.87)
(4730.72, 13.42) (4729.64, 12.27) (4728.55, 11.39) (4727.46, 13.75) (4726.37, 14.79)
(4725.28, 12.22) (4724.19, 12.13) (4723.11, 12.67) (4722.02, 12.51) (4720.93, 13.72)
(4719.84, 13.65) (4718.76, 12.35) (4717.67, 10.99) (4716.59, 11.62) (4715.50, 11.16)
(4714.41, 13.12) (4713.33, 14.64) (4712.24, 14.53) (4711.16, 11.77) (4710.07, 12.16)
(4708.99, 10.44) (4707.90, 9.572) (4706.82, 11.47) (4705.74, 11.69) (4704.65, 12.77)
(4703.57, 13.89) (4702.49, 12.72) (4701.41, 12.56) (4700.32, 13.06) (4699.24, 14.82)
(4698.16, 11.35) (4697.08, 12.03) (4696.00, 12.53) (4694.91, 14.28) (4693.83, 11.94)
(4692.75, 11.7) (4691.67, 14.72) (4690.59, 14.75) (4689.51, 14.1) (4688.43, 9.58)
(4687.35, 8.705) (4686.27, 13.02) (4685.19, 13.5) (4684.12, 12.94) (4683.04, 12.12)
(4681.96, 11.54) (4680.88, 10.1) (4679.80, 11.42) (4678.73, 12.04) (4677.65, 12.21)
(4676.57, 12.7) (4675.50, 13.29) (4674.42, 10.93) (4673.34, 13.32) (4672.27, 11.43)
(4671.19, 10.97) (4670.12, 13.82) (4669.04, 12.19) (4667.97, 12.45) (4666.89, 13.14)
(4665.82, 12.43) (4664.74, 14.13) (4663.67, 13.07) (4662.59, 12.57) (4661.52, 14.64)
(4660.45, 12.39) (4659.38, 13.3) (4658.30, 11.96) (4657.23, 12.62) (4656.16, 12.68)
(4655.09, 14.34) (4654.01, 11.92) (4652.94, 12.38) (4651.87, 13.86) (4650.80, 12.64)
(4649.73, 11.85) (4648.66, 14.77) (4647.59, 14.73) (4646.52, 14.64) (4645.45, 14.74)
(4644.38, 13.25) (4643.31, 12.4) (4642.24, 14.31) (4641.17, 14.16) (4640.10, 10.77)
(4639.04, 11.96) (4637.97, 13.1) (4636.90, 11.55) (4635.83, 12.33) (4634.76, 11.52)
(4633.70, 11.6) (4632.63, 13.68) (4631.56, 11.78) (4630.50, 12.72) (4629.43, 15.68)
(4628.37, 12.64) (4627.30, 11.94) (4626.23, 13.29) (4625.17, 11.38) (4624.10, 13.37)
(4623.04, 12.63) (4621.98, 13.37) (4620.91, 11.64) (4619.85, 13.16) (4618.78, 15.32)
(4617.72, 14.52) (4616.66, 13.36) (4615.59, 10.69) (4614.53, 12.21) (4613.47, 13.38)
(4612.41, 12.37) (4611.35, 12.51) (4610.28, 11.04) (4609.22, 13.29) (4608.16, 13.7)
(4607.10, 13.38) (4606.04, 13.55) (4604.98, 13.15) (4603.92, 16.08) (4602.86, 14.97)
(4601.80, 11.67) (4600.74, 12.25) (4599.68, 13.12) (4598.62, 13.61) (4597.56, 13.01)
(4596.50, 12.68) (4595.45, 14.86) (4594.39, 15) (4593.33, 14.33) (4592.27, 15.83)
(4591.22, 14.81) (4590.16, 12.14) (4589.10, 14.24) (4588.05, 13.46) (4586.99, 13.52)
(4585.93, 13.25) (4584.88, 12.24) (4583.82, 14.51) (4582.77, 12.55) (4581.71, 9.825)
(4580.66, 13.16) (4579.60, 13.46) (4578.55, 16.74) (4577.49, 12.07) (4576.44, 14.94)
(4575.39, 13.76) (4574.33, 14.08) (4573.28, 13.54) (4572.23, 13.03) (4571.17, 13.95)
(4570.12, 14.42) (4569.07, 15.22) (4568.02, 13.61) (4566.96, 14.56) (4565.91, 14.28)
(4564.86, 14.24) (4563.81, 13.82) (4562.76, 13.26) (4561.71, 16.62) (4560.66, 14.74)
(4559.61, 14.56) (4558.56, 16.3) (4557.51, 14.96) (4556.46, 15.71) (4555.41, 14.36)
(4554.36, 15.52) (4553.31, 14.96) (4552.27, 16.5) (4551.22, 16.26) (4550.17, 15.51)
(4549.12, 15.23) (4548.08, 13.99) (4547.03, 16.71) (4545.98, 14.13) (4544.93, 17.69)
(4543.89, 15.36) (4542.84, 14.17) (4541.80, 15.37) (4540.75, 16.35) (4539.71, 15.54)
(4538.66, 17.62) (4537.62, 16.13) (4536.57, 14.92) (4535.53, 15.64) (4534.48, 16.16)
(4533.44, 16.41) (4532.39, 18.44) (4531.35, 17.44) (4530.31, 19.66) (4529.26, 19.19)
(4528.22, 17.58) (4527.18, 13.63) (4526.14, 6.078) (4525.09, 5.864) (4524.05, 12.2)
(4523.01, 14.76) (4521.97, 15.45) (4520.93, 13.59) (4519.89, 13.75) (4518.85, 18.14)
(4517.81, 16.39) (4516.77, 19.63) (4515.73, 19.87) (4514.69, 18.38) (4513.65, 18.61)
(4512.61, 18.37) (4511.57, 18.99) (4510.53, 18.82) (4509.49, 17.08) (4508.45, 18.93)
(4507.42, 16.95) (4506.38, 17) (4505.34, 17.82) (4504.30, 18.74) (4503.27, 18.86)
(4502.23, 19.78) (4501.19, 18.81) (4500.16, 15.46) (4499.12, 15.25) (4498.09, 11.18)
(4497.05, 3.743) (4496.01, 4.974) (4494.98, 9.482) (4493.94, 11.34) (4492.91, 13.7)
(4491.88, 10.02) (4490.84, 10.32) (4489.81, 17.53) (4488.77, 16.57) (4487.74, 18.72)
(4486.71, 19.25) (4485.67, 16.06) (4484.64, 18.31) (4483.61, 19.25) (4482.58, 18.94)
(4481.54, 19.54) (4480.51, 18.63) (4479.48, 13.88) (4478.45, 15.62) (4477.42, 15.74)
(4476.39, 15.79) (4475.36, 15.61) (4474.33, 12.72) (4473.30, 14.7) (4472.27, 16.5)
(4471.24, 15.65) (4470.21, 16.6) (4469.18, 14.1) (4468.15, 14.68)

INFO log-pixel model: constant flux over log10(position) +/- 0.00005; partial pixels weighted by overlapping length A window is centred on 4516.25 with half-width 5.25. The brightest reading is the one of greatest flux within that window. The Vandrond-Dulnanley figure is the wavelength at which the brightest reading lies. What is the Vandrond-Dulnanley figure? 4515.73 AA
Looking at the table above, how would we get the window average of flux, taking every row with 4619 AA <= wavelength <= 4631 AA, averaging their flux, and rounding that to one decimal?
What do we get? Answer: 12.9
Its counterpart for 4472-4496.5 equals 15.1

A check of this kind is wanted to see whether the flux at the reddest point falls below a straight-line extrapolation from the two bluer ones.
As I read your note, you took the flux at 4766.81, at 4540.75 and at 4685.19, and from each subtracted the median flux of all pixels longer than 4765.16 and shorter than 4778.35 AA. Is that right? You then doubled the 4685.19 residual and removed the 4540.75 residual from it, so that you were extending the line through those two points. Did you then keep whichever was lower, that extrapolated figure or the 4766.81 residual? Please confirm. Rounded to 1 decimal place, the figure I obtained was -2.3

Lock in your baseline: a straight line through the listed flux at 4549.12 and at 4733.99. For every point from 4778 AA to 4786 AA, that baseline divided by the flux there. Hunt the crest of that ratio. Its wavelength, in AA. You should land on 4781.10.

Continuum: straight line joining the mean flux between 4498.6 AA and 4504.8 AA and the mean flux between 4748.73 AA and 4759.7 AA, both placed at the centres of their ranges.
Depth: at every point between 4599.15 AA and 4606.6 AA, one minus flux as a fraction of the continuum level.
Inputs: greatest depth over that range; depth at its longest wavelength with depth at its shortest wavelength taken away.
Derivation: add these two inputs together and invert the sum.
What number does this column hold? 4.3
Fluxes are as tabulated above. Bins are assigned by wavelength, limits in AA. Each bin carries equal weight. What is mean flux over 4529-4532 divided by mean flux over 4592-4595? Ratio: 1.25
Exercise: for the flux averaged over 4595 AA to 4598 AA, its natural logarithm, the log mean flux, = 2.60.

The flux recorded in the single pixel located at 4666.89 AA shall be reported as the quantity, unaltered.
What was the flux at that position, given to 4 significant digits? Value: 13.14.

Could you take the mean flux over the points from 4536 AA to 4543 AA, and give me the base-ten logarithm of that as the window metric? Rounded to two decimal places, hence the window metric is 1.20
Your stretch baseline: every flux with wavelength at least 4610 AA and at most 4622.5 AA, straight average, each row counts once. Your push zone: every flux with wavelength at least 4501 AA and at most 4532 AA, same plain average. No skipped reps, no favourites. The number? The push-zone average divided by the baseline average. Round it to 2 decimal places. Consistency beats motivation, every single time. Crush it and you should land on 1.30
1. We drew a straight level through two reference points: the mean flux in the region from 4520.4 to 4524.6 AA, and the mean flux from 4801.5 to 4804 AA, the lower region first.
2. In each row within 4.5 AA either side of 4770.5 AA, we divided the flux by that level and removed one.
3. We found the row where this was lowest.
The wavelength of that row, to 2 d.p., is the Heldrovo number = 4772.30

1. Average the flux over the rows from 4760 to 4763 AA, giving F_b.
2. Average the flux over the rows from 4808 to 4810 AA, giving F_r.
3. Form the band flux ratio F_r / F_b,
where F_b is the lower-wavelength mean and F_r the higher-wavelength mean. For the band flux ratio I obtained 1.15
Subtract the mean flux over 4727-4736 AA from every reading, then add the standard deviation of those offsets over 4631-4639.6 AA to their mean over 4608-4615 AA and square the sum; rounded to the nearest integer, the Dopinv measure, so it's 0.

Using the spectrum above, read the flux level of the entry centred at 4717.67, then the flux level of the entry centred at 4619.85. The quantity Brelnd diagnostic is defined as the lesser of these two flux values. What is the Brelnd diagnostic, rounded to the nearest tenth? 11.0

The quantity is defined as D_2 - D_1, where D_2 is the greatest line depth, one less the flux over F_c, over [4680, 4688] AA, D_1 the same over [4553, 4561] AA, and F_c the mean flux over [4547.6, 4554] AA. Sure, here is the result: 0.37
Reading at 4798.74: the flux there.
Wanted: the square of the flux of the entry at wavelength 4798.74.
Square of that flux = 206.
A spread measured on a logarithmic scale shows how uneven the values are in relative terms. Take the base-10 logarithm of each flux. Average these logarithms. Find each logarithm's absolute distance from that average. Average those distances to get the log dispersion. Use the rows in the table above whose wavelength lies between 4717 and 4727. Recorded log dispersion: 0.0282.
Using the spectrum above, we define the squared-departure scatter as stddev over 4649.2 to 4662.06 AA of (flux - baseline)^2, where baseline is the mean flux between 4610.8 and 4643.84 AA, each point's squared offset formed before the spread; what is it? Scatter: 1.1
